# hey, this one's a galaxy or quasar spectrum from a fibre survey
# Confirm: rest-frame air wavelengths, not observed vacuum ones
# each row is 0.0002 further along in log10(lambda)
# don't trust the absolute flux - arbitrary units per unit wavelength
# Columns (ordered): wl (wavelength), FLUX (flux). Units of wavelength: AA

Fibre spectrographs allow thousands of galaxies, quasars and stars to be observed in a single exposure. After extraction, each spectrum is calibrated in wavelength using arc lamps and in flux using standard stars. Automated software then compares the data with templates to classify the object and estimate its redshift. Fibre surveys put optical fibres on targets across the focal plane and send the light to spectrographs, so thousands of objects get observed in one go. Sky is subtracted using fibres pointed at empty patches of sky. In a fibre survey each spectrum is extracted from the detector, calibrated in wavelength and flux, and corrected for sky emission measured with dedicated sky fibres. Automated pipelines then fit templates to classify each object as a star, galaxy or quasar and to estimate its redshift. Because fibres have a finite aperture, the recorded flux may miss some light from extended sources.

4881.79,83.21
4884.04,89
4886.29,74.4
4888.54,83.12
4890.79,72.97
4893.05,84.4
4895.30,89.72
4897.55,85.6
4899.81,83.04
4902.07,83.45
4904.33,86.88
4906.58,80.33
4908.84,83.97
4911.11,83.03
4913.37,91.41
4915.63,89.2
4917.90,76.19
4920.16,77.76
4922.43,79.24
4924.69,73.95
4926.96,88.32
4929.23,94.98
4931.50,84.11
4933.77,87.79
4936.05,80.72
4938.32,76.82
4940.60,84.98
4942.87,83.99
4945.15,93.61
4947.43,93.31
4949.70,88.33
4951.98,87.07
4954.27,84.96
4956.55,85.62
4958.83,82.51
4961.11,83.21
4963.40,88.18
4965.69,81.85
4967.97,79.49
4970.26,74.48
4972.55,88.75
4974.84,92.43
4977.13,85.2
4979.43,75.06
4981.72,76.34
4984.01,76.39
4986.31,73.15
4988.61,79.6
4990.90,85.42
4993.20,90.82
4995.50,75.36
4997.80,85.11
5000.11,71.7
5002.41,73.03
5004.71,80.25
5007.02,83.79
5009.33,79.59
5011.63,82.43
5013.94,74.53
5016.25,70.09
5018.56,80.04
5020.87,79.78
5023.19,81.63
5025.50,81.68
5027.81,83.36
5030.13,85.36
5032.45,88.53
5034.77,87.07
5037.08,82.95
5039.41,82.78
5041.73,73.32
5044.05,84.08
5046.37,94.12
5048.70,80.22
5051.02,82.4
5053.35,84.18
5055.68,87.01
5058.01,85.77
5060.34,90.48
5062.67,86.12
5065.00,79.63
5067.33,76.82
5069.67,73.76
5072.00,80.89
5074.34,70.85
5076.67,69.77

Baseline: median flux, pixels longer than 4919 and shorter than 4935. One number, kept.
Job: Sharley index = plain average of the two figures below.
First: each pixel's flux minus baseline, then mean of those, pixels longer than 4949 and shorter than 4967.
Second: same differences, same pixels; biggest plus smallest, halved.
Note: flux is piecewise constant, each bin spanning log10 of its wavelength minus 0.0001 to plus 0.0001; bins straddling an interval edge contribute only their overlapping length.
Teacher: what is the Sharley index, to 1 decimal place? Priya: 1.0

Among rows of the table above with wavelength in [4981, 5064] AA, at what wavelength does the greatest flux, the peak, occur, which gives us 5046.37 AA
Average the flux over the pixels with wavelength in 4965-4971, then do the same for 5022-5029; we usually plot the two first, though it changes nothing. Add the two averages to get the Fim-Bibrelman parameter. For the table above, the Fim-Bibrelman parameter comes 161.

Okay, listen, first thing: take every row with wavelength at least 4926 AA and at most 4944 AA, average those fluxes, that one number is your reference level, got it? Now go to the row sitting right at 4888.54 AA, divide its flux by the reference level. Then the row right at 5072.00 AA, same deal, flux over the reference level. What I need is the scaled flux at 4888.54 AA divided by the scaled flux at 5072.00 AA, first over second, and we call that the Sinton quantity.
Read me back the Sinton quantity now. 1.03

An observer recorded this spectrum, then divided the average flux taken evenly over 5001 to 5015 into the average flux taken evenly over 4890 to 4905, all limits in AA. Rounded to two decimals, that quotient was 1.06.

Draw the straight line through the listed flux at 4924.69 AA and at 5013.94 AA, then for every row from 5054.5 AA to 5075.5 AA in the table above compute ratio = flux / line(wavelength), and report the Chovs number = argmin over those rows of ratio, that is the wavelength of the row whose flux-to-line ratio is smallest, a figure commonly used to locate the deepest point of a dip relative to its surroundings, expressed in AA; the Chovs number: 5074.34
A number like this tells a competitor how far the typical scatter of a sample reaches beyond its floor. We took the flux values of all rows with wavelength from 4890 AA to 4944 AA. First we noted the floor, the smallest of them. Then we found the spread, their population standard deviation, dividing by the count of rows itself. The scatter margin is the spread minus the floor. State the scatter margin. -67.6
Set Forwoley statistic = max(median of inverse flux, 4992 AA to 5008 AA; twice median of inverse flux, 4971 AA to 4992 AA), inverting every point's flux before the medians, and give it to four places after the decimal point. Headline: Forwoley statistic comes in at 0.0251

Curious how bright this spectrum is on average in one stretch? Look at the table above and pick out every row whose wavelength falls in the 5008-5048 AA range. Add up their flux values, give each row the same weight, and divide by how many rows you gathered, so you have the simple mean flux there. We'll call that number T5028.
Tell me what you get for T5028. 81.8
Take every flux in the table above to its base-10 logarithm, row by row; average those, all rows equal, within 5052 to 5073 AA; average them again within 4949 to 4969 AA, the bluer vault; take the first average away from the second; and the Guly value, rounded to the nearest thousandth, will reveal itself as 0.010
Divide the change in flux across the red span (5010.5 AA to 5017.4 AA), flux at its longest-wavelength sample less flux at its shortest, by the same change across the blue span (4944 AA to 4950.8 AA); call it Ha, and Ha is 2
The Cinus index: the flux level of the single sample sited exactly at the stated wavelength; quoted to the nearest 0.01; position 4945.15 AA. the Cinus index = 93.61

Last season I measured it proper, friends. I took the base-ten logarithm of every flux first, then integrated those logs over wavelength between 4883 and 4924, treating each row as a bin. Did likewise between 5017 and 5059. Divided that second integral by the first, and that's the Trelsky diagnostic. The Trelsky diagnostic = 1.03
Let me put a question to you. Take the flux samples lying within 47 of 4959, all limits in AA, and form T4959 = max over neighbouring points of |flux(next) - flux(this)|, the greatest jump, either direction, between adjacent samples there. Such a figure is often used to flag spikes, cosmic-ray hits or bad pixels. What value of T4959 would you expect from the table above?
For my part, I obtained 15.5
